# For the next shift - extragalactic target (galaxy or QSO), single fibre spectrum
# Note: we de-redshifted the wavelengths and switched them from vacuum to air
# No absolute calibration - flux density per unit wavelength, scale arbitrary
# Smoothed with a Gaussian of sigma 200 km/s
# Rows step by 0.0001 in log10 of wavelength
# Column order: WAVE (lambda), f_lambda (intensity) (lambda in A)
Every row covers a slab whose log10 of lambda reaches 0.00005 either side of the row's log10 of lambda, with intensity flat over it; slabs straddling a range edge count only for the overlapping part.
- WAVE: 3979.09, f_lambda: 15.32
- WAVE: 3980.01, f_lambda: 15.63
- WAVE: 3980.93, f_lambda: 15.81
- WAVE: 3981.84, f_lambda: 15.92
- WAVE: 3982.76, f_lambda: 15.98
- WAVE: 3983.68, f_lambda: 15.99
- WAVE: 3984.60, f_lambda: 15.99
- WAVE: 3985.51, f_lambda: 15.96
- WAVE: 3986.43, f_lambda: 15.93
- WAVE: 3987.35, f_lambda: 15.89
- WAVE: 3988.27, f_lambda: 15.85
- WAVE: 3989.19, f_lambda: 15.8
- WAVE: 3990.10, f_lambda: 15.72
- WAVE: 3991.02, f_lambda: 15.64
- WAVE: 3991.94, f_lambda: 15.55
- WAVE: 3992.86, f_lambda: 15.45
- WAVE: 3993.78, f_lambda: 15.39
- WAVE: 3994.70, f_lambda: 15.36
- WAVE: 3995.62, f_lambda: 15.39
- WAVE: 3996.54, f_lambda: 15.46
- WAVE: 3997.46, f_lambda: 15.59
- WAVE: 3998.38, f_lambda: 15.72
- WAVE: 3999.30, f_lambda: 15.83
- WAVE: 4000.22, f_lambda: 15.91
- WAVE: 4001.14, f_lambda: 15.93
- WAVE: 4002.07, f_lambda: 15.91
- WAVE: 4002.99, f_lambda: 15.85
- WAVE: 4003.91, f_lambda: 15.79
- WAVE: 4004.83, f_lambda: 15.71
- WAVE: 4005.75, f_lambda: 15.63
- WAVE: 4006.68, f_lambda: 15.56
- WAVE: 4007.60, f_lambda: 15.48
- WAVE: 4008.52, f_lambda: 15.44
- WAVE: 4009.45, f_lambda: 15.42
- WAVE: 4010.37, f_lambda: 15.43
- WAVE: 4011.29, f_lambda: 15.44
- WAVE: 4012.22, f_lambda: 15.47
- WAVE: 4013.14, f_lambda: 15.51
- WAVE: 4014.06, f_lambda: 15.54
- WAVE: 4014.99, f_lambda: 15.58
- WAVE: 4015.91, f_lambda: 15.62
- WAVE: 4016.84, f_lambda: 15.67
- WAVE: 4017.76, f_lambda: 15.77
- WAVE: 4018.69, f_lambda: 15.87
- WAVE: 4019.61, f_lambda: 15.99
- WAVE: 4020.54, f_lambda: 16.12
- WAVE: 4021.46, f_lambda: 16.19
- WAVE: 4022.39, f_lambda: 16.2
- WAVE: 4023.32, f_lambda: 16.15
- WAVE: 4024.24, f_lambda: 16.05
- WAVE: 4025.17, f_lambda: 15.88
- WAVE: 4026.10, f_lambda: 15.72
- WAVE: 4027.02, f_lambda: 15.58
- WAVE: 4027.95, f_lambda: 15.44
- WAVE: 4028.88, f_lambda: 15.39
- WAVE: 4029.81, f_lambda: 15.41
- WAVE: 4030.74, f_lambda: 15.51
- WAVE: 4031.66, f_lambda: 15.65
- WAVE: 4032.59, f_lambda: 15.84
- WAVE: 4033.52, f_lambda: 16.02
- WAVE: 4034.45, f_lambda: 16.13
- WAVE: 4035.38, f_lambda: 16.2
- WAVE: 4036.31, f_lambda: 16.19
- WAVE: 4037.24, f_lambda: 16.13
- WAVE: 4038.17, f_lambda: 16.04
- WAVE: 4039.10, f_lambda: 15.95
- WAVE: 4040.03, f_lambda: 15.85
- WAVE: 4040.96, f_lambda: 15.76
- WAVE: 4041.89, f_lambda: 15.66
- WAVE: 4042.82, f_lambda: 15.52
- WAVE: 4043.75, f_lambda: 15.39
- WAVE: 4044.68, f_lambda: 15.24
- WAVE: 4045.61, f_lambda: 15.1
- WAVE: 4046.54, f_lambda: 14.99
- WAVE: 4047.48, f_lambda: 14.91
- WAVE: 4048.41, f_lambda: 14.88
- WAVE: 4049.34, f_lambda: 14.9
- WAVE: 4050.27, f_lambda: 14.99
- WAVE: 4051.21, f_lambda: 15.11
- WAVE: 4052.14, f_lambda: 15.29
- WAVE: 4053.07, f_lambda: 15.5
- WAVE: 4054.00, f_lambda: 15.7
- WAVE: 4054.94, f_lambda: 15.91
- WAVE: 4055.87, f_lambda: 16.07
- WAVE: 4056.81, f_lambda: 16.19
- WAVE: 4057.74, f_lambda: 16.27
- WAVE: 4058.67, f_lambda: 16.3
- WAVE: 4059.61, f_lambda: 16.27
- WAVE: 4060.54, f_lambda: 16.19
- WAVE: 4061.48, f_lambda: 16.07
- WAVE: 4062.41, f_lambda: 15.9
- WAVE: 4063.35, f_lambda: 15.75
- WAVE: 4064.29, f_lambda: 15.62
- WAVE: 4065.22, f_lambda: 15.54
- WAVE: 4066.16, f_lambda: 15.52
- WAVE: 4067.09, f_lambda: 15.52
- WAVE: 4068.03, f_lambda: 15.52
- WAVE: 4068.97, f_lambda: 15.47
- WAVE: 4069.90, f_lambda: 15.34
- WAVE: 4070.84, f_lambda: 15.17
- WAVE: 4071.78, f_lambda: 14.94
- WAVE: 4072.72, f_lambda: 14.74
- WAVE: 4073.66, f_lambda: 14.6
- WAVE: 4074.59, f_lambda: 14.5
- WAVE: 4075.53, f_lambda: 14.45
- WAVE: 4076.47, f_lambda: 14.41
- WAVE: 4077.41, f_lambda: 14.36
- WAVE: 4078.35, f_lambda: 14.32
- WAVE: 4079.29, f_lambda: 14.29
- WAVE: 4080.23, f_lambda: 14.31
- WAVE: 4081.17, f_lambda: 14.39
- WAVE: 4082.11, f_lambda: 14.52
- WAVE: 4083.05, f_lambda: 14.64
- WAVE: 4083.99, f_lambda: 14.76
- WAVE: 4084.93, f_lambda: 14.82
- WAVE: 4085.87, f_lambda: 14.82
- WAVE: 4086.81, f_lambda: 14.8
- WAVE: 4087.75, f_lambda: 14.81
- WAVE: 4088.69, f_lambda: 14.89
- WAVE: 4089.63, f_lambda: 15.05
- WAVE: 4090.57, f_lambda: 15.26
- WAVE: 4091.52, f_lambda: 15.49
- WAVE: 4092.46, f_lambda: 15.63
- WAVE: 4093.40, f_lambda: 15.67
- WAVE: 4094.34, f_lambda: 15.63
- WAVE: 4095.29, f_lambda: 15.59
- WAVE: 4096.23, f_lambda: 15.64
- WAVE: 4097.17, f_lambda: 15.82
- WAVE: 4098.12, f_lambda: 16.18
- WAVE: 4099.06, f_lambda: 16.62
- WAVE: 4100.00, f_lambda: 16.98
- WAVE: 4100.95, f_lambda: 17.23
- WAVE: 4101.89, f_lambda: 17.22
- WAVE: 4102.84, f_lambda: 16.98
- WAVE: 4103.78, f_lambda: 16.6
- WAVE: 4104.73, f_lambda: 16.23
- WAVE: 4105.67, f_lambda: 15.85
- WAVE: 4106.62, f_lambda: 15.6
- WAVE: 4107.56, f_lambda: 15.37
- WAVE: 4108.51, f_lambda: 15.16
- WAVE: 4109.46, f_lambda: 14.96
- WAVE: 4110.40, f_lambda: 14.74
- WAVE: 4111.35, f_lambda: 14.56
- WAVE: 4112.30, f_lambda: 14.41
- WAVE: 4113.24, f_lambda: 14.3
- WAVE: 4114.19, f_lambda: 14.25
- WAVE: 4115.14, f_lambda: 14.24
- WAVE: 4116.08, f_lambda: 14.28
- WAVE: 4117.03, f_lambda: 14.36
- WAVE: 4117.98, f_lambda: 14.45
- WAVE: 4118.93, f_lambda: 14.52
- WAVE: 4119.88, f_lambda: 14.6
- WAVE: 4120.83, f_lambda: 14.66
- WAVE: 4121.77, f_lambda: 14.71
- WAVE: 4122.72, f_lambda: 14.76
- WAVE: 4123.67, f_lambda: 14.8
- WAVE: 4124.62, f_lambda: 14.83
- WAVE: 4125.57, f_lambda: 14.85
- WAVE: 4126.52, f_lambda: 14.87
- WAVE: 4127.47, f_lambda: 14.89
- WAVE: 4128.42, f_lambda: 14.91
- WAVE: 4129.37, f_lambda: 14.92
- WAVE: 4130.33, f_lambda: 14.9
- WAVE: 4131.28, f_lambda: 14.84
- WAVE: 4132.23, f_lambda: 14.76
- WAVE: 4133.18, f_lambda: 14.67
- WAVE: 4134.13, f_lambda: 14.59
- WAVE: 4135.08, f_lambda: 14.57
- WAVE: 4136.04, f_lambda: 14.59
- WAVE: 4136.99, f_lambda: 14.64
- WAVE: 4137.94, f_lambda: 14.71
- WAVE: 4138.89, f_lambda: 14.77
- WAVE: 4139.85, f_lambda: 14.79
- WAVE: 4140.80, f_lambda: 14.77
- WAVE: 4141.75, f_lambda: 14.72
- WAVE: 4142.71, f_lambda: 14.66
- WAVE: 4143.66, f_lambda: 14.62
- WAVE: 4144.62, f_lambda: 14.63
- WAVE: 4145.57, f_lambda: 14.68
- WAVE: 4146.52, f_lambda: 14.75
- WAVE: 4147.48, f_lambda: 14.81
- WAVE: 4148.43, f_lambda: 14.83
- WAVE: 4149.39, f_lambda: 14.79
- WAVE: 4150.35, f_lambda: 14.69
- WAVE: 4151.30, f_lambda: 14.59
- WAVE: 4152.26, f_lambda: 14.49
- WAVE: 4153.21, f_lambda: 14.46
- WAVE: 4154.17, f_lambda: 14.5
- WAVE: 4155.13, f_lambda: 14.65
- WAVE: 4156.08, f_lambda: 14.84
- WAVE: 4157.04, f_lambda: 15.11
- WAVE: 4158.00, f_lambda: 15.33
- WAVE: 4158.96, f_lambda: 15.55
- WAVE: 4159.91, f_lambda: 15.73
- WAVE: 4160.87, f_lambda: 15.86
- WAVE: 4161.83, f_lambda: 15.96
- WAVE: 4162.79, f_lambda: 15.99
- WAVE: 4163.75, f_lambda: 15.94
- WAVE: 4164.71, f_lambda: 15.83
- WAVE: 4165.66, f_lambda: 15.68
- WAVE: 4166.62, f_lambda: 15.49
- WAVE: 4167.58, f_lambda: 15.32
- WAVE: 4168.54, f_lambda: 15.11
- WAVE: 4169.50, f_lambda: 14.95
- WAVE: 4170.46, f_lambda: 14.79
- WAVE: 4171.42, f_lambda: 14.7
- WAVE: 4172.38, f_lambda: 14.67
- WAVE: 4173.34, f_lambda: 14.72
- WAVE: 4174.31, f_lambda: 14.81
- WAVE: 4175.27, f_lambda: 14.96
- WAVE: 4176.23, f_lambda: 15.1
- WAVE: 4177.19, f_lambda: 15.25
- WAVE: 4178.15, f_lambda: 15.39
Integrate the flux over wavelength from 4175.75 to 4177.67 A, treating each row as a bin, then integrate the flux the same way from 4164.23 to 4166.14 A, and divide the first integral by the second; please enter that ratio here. 0.97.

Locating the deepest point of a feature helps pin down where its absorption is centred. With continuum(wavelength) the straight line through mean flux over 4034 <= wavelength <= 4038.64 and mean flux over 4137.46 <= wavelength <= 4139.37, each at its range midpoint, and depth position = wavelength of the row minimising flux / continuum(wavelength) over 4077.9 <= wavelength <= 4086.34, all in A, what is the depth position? 4079.29 A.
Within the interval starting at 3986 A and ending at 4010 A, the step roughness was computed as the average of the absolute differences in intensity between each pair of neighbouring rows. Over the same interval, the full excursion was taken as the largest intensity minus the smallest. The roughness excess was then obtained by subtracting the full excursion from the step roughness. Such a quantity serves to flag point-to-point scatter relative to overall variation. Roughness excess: -0.50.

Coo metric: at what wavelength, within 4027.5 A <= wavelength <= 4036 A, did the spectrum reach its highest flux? 4035.38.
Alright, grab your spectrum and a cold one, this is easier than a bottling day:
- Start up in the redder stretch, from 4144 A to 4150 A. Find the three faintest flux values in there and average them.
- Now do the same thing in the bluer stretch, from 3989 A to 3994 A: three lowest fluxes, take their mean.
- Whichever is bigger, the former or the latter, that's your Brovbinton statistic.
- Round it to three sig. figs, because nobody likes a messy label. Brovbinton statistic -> 15.5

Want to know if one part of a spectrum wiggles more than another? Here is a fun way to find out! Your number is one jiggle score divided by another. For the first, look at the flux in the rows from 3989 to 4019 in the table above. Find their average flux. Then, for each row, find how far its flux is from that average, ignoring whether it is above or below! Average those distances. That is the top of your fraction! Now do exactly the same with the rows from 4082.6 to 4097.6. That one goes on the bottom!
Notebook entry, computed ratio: 0.39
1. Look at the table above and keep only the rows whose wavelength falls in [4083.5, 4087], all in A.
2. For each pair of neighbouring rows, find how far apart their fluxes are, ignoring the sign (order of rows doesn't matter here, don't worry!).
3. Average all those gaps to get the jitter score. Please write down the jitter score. 0.03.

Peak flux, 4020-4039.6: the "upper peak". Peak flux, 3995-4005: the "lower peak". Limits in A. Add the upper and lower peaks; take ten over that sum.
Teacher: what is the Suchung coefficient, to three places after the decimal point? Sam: 0.311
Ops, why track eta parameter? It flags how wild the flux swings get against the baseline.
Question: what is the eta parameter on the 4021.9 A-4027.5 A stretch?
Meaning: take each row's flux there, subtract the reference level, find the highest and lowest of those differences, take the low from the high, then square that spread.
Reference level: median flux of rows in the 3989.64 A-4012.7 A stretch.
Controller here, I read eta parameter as 0.38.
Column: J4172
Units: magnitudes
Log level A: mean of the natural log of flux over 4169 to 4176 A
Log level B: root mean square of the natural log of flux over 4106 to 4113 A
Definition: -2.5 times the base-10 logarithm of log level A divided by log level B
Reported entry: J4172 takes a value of 0.005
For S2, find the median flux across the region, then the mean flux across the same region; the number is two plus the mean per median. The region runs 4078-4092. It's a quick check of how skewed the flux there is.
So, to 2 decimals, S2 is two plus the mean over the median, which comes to 3.00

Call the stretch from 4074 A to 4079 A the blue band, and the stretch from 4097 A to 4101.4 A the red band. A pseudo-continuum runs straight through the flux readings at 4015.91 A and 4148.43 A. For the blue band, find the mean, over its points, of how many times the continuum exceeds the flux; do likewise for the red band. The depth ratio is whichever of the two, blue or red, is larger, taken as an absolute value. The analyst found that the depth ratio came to 1.06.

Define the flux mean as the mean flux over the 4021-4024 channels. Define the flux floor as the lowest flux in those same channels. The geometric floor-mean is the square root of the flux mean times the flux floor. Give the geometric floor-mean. 16.2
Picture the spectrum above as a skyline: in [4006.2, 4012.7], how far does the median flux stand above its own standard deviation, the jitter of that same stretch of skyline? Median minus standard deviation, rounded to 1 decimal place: 15.4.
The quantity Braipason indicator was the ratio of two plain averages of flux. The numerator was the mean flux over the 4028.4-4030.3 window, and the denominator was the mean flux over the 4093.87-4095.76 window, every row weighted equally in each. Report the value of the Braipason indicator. 0.99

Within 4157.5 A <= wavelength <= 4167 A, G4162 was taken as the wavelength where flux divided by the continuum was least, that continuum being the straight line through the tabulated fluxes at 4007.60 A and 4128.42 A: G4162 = 4158.00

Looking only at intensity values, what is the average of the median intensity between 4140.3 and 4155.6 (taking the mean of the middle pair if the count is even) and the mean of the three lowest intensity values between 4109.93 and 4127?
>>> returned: 14.5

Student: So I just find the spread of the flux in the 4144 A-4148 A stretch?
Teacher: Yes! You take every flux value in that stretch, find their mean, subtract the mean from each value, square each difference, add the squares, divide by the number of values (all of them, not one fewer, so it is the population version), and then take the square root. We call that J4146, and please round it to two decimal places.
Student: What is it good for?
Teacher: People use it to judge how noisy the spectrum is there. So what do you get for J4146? 0.07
